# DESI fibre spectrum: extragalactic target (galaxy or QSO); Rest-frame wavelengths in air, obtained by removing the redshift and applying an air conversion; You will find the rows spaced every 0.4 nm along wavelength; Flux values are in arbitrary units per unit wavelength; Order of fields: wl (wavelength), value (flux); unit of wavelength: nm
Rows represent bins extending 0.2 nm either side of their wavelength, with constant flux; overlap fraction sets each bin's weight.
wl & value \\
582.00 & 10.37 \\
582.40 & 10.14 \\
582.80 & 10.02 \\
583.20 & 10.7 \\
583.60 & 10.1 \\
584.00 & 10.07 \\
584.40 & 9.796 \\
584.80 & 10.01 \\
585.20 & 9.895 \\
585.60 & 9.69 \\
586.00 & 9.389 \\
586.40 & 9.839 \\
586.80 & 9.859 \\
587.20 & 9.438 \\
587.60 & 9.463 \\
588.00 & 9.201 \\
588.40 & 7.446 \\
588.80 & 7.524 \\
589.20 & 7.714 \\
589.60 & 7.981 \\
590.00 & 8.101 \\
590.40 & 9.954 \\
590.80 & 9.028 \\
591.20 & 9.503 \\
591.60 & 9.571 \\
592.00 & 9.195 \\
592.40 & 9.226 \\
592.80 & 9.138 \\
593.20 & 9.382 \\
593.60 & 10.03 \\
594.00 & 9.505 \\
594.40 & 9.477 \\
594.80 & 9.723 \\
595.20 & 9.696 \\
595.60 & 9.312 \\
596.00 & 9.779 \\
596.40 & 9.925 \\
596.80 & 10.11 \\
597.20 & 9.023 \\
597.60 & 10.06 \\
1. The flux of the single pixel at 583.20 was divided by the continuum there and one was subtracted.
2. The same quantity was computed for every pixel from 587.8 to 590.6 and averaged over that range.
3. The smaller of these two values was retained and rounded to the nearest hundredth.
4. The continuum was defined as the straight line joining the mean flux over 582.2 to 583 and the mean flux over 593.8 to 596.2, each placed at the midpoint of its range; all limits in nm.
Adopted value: -0.16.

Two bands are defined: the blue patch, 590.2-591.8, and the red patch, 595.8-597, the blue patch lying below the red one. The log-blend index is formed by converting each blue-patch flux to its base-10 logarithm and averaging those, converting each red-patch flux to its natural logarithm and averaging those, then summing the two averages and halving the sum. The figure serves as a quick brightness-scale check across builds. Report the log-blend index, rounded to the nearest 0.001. 1.637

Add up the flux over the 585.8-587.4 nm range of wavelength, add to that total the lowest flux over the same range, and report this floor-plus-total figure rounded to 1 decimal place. 47.9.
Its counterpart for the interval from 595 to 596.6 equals 48.0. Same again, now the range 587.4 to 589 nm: 41.1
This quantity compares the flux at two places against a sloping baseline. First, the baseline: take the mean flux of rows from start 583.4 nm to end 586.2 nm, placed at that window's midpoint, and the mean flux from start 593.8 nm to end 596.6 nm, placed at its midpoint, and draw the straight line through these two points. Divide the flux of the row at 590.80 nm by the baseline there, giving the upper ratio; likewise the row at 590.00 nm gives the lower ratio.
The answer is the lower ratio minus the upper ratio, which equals -0.10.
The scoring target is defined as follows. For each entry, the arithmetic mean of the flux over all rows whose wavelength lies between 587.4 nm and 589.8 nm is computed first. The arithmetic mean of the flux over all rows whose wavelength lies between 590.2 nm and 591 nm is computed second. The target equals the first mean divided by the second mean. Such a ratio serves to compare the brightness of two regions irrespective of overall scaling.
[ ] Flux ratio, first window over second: 0.87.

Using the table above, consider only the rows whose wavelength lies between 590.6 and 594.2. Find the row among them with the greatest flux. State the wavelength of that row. 593.60 nm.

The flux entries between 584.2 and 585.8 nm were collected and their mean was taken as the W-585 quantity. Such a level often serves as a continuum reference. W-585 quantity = 9.85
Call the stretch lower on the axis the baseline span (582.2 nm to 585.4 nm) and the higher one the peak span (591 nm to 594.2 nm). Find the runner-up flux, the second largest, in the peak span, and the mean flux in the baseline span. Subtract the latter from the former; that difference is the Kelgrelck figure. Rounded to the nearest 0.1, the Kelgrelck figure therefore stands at -0.5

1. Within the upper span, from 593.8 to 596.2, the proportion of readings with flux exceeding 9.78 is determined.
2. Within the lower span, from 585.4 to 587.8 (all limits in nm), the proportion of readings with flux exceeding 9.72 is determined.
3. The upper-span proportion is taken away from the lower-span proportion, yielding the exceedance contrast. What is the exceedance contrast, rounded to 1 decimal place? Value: 0.3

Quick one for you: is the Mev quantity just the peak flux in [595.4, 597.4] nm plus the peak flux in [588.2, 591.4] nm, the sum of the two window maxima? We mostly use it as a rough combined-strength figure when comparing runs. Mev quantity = 20.1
